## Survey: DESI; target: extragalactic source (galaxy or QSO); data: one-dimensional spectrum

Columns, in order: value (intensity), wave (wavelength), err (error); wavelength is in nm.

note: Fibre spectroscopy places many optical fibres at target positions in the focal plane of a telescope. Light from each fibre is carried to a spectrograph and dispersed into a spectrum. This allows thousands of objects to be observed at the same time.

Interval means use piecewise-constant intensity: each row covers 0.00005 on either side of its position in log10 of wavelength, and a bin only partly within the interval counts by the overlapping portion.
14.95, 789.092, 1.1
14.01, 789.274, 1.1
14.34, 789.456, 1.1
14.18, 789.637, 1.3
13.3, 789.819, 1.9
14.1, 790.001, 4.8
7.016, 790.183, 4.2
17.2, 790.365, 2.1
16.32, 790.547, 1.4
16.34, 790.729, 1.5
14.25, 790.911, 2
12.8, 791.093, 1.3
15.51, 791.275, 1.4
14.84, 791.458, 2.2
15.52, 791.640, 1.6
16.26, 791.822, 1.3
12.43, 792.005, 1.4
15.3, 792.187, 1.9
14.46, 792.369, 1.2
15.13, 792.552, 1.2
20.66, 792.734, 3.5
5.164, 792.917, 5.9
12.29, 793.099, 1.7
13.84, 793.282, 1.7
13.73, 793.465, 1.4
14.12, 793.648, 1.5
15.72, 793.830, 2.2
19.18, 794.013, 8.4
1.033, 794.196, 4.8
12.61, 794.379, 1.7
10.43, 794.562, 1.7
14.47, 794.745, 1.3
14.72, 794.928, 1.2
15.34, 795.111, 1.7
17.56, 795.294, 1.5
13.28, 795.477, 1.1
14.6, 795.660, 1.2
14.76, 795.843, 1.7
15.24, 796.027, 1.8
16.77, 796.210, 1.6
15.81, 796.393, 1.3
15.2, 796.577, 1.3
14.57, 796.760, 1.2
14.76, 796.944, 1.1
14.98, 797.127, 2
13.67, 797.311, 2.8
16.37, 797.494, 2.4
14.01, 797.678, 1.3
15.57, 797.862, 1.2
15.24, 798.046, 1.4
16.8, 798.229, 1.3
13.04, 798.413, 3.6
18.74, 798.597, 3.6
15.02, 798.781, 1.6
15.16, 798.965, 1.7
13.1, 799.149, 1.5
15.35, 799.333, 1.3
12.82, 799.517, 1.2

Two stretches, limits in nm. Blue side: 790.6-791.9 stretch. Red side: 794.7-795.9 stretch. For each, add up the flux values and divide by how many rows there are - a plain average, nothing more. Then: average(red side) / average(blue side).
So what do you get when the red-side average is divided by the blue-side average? 0.99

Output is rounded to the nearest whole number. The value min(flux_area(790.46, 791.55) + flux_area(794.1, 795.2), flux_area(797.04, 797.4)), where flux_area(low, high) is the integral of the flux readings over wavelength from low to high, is 5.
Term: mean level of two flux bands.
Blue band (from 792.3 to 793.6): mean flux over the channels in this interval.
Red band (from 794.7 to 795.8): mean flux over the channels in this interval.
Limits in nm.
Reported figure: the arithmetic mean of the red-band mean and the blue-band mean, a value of 14.3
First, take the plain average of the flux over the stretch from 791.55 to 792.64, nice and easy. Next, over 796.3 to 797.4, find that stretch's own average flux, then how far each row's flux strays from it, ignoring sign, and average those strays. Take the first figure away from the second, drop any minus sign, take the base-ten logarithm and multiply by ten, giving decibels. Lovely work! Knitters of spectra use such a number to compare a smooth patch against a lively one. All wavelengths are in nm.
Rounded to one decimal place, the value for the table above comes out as 11.6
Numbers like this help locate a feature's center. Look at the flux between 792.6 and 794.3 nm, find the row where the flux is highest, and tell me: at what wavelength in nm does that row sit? 792.734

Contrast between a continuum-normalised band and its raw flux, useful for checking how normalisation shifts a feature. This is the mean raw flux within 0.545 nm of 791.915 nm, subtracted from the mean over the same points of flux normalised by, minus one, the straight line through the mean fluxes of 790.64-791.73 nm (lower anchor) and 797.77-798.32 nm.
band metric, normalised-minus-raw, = -14.8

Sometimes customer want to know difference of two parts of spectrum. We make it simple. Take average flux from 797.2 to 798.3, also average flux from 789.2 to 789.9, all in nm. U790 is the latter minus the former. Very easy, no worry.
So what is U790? -1.3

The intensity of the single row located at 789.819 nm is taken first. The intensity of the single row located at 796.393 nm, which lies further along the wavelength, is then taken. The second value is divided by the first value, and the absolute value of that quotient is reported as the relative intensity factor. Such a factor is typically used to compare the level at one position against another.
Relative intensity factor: 1.19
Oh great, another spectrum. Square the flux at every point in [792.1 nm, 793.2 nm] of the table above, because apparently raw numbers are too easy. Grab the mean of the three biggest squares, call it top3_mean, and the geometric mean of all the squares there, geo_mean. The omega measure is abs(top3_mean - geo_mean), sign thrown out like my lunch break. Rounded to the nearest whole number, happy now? 133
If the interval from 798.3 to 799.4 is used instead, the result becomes 49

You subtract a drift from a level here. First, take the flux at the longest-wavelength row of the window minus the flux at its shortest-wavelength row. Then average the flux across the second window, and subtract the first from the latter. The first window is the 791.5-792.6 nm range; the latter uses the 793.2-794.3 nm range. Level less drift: 13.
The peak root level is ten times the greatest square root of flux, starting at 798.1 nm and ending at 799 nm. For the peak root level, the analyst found 43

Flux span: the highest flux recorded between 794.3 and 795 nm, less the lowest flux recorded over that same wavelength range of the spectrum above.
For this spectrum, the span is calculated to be 4.3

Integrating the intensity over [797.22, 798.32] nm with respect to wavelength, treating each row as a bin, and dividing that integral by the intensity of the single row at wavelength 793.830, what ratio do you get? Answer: 1.07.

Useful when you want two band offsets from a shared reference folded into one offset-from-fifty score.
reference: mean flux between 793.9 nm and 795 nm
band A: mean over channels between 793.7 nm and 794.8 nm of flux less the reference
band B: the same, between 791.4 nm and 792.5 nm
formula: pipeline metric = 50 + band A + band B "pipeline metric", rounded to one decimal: 52.9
